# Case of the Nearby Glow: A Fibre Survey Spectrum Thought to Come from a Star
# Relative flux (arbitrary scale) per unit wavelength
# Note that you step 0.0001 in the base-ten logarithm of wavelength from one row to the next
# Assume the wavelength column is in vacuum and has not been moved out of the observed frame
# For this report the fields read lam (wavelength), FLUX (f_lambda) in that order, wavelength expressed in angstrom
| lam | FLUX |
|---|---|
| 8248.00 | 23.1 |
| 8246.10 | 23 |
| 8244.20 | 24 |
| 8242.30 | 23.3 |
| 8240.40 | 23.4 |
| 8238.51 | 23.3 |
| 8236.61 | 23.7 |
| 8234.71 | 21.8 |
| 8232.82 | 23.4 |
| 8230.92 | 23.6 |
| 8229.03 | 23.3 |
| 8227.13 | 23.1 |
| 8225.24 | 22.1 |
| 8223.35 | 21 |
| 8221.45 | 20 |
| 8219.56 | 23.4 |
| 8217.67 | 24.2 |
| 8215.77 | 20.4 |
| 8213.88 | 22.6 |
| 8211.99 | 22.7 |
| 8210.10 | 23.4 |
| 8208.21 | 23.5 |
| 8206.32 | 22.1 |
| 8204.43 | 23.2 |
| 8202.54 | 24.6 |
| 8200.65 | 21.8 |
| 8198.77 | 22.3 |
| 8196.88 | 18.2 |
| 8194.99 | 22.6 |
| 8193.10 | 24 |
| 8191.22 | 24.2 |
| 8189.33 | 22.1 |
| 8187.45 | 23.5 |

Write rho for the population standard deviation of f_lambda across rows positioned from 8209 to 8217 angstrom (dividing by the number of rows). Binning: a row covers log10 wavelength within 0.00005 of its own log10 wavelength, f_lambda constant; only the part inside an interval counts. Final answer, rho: 1.1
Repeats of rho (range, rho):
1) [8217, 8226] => 1.5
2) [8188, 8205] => 1.8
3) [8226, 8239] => 0.6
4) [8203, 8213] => 0.5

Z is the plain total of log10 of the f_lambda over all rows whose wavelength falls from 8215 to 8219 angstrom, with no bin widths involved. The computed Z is 3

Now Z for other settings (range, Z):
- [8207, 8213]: 4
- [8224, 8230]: 4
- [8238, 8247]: 7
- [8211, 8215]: 3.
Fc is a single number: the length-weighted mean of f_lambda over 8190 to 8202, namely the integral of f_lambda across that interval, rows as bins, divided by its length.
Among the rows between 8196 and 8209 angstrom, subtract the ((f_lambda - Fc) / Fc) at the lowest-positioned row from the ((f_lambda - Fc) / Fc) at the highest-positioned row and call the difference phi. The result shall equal 0.24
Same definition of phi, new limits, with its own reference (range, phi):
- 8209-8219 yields 0.04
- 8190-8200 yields -0.09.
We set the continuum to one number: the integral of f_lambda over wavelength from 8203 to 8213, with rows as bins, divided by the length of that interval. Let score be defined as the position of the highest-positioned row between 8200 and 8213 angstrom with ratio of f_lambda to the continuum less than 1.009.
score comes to 8211.99 angstrom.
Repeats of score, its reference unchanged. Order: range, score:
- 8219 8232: 8227.13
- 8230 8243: 8234.71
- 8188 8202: 8200.65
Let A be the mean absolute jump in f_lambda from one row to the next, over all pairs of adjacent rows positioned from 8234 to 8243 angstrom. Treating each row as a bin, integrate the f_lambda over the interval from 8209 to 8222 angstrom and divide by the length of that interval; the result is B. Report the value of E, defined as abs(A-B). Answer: 21.8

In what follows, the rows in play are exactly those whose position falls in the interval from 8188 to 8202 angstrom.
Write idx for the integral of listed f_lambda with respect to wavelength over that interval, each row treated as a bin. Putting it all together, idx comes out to 312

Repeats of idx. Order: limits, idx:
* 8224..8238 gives 322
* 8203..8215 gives 275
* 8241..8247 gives 140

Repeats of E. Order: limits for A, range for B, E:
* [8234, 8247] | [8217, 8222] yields 22.0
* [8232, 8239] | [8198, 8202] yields 21.0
